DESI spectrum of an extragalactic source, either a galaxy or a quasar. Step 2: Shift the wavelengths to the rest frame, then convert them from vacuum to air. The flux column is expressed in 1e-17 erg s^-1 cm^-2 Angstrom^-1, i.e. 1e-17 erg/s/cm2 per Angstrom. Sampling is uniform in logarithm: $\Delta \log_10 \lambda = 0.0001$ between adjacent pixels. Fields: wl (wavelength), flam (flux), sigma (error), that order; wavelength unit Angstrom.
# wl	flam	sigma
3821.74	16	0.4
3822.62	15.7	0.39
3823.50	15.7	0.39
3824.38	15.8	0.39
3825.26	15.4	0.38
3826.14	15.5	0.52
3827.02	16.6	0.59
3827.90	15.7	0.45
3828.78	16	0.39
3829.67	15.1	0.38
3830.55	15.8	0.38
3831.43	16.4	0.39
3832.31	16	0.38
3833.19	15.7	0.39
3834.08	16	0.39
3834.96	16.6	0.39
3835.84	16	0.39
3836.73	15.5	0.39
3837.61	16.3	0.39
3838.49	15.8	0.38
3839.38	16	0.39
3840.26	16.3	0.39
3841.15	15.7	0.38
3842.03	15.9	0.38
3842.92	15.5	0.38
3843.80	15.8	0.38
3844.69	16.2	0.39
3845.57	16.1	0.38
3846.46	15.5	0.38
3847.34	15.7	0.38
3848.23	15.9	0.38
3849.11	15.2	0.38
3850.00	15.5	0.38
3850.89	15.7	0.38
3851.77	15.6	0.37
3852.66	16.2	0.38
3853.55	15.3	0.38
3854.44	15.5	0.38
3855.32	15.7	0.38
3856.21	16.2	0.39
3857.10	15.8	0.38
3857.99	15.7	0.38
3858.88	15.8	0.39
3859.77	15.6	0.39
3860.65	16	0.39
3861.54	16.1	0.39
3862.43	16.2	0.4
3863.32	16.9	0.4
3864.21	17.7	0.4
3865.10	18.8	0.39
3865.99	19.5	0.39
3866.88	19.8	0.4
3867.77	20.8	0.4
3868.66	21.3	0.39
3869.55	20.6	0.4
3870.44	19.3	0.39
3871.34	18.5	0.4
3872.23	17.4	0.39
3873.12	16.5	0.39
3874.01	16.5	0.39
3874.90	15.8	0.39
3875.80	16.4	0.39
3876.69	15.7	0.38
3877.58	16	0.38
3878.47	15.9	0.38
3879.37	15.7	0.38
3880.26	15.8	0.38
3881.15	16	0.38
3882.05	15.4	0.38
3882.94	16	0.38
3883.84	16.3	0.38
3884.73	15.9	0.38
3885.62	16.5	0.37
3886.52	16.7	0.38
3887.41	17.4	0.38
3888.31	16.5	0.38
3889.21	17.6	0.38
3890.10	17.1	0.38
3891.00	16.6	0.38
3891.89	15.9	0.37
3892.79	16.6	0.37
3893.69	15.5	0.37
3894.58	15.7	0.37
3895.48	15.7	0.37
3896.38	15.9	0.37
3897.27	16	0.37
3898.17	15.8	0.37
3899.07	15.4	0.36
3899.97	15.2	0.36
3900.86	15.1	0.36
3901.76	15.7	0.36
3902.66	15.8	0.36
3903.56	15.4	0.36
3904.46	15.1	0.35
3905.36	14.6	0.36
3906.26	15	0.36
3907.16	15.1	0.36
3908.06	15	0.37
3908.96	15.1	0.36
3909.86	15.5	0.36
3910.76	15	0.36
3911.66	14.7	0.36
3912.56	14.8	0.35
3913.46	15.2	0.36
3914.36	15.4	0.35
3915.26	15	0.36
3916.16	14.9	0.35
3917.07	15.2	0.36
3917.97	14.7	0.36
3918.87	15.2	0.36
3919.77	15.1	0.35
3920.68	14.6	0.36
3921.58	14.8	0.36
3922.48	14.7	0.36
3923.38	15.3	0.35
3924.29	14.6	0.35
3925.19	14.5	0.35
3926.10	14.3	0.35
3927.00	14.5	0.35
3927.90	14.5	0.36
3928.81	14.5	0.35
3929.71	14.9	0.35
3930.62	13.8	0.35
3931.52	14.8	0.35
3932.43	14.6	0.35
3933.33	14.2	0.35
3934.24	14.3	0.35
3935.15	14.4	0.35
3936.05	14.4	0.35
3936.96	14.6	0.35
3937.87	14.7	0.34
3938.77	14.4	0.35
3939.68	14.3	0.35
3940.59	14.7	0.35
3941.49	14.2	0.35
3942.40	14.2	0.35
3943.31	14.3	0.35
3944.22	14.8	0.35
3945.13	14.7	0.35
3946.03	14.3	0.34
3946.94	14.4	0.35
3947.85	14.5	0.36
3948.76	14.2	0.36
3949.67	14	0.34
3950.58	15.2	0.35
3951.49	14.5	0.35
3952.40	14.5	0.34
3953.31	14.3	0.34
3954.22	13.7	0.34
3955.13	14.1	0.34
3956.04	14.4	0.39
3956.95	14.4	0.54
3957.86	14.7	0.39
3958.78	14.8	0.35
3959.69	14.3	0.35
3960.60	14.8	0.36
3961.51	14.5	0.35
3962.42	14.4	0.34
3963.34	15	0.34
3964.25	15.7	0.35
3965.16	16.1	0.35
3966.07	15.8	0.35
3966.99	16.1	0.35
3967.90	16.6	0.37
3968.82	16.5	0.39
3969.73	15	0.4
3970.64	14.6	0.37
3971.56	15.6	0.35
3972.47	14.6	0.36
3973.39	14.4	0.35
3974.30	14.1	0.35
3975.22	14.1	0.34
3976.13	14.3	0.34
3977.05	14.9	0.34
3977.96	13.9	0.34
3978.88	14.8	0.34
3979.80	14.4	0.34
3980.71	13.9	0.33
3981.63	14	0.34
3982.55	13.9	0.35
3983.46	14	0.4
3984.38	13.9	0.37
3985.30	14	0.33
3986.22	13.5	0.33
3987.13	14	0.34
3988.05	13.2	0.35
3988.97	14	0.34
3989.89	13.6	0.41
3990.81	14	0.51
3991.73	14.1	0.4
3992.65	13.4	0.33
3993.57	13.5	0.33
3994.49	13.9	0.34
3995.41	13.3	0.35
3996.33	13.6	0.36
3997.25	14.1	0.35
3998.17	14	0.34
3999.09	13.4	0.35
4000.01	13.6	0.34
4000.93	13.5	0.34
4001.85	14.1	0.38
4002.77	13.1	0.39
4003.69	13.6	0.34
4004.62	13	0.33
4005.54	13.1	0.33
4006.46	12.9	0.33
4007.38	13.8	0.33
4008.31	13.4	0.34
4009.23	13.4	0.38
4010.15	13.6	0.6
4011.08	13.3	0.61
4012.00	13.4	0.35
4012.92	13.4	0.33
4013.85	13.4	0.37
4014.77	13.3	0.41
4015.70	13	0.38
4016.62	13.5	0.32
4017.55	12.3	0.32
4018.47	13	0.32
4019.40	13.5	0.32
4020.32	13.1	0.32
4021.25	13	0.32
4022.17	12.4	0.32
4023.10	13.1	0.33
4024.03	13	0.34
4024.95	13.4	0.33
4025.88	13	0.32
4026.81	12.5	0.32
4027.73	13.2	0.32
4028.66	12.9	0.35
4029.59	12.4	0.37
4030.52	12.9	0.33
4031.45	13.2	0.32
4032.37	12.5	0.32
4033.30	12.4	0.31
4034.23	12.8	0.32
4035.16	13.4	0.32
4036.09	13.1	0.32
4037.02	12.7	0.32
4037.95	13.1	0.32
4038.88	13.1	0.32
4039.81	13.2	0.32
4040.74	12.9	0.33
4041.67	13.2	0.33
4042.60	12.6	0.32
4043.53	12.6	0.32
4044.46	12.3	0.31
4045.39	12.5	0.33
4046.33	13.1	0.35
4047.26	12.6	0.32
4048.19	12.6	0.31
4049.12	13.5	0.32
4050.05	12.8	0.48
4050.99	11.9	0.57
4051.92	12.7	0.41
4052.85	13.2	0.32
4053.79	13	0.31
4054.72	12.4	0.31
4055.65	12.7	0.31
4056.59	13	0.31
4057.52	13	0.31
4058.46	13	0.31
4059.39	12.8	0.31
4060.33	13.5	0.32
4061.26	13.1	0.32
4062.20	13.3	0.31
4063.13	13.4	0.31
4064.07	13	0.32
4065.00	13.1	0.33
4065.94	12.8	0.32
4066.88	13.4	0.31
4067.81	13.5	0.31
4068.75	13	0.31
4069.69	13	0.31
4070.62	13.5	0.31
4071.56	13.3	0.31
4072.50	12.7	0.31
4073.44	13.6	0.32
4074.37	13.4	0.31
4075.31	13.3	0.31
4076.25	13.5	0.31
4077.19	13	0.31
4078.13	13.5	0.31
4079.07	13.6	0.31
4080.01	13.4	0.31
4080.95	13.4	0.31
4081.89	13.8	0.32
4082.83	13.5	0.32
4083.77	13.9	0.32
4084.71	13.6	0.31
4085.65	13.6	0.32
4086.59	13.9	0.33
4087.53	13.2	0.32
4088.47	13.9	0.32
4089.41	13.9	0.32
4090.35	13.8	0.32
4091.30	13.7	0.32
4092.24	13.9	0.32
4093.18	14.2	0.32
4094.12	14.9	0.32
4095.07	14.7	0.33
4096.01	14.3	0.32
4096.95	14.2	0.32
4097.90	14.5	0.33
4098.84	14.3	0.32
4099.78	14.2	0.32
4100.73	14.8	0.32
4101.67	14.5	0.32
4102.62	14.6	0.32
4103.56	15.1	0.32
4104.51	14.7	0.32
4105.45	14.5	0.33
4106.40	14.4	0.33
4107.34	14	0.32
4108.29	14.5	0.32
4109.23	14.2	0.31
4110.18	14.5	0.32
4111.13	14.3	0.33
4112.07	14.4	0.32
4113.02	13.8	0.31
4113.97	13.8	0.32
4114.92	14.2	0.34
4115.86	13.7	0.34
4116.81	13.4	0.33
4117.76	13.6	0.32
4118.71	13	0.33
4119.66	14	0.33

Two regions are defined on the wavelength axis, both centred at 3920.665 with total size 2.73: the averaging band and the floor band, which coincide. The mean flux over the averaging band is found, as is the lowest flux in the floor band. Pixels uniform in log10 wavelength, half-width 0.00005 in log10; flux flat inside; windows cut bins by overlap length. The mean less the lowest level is 0.23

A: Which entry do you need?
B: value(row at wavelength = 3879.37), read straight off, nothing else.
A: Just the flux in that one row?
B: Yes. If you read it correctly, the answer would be 15.7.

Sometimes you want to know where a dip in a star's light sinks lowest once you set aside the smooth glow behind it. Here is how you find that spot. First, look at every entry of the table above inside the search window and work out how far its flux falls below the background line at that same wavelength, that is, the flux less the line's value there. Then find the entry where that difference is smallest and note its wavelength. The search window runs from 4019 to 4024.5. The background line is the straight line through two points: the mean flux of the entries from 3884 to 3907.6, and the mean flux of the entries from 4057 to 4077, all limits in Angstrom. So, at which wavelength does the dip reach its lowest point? 4022.17 Angstrom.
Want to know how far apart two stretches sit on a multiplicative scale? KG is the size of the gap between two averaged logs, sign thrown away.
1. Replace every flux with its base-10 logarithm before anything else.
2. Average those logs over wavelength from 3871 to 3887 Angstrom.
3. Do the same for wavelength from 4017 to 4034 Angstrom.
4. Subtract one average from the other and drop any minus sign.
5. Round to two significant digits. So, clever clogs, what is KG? 0.10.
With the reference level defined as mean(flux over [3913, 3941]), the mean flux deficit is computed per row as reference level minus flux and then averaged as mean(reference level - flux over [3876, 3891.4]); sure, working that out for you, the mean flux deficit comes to -1.6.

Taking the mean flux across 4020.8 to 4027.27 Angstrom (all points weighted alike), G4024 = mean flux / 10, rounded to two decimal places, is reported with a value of 1.29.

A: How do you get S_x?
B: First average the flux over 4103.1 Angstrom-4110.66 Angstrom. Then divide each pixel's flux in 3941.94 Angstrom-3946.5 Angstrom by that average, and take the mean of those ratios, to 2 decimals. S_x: 1.00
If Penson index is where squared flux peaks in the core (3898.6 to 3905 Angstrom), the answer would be 3902.66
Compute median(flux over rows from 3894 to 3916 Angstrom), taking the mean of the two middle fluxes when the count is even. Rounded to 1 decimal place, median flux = 15.2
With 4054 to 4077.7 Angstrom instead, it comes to 13.1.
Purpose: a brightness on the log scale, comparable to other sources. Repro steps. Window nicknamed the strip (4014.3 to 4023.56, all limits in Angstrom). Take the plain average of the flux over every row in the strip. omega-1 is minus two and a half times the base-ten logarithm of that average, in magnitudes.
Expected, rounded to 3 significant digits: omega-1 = -2.79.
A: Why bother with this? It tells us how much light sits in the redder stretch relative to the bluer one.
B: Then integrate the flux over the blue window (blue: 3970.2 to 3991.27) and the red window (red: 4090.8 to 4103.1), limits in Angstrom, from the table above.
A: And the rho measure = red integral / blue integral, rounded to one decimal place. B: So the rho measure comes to 0.6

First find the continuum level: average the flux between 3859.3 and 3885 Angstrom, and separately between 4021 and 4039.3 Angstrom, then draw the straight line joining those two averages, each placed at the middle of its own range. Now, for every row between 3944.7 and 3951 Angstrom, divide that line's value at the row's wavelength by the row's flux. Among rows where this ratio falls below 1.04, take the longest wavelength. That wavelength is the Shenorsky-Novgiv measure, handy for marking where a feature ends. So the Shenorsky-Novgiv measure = 3950.58 Angstrom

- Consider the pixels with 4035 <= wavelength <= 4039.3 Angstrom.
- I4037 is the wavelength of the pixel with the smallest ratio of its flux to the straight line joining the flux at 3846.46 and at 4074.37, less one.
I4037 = 4037.02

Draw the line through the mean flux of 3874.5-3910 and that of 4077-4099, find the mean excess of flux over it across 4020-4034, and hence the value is -1.6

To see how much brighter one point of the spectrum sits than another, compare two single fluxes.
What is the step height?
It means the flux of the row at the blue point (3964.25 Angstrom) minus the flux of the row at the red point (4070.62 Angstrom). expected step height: 2.2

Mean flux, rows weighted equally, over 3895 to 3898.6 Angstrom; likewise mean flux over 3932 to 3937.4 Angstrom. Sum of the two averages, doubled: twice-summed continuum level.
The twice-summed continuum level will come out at 60.5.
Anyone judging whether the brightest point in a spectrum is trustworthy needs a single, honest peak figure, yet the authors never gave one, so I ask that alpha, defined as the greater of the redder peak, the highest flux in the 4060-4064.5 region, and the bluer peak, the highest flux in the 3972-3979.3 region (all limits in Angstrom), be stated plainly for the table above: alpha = 15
